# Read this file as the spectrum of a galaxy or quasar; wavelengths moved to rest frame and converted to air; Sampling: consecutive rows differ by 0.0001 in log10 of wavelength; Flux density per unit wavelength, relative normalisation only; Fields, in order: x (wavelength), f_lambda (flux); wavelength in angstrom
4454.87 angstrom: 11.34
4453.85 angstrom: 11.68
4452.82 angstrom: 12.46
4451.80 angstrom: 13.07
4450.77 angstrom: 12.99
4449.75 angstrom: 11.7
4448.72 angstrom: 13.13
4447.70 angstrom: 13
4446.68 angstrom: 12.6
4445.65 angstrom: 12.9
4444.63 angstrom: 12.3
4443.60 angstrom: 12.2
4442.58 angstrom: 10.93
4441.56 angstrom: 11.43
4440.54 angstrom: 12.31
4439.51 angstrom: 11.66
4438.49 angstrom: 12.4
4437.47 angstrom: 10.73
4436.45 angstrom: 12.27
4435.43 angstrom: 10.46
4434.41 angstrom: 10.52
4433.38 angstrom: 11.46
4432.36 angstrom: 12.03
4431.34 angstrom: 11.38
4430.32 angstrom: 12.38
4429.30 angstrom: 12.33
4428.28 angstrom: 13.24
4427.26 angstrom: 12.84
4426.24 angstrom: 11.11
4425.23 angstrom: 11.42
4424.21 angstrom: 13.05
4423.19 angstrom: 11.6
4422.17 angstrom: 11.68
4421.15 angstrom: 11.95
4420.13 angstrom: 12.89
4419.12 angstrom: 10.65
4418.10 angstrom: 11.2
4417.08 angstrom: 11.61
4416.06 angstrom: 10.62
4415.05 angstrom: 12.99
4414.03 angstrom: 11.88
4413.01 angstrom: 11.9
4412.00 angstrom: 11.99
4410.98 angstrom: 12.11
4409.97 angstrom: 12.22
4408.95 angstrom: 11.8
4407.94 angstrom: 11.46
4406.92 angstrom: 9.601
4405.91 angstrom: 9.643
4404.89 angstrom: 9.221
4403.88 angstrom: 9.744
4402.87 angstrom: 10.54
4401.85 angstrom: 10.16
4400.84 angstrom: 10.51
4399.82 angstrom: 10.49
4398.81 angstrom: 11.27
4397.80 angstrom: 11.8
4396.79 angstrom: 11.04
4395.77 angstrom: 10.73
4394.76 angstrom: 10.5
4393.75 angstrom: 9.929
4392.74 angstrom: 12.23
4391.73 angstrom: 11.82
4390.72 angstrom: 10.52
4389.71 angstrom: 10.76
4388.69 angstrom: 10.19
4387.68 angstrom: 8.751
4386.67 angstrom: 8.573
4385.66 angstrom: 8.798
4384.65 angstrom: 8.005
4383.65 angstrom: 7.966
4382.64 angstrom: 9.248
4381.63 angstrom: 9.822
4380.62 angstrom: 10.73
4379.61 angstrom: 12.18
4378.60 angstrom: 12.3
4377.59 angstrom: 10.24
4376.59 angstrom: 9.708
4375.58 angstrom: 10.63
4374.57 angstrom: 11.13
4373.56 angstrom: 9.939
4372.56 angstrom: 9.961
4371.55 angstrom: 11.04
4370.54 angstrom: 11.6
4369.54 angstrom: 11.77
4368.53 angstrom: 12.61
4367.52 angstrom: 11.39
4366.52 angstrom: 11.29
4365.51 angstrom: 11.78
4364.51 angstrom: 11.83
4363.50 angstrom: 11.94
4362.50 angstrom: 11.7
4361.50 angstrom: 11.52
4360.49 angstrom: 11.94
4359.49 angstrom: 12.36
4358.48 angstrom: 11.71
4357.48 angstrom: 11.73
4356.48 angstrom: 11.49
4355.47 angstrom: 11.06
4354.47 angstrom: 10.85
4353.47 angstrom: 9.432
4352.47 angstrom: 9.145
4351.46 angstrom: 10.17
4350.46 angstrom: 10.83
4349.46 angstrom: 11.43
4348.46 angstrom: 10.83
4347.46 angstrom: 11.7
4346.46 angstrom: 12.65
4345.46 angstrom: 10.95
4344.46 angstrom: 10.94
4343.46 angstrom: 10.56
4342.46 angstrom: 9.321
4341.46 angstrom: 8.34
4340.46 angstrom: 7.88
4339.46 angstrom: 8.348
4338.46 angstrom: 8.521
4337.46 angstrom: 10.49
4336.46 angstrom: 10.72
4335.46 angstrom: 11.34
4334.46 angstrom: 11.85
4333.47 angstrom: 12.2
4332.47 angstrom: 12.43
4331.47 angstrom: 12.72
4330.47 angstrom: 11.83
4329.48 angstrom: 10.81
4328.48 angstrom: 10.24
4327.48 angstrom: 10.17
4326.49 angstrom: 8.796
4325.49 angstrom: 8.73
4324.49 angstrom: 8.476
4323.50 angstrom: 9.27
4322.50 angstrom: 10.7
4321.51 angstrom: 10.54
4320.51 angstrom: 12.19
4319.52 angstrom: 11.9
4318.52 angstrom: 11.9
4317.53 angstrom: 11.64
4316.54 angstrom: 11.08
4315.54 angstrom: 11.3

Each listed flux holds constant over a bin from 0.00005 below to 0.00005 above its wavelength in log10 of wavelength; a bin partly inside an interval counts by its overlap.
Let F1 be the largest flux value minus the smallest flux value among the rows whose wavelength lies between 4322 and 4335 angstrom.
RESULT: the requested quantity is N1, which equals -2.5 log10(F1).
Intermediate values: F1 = 4.24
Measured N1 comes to -1.57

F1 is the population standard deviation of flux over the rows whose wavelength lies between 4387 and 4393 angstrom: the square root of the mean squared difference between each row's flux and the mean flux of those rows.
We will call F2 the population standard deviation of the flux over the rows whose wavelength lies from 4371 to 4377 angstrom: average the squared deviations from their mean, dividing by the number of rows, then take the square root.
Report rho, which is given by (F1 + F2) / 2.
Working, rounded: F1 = 1.13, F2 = 0.56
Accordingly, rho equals 0.85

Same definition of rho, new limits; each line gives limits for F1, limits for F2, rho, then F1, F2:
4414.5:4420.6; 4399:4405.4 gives 0.73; 0.97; 0.49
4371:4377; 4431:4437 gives 0.62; 0.56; 0.68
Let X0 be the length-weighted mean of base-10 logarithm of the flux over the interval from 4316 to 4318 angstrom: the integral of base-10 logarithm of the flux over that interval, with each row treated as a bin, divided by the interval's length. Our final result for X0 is 1.05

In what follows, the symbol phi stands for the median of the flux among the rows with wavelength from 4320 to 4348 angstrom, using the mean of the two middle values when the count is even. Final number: 10.6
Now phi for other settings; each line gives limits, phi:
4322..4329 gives 9.3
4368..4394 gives 10.4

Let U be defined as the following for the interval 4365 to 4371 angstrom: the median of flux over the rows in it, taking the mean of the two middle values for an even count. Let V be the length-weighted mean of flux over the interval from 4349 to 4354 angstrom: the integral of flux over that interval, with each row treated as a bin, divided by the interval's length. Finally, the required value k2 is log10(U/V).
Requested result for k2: 0.06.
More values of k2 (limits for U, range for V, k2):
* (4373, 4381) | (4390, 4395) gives -0.01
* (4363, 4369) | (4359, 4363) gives 0.00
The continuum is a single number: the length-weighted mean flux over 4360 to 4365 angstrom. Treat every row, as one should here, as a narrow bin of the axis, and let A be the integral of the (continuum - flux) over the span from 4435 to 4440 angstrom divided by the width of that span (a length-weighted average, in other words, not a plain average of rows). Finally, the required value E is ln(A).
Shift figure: -1.3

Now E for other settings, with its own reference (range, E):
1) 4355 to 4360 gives -2.2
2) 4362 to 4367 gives -2.6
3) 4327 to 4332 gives -0.5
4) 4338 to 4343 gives 1.2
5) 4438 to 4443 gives -3.8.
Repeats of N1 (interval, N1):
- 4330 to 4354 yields -1.71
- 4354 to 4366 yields -0.45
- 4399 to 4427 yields -1.46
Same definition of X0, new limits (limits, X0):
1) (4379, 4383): 1.02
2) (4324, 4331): 0.99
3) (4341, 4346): 1.00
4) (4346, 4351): 1.06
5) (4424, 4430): 1.09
